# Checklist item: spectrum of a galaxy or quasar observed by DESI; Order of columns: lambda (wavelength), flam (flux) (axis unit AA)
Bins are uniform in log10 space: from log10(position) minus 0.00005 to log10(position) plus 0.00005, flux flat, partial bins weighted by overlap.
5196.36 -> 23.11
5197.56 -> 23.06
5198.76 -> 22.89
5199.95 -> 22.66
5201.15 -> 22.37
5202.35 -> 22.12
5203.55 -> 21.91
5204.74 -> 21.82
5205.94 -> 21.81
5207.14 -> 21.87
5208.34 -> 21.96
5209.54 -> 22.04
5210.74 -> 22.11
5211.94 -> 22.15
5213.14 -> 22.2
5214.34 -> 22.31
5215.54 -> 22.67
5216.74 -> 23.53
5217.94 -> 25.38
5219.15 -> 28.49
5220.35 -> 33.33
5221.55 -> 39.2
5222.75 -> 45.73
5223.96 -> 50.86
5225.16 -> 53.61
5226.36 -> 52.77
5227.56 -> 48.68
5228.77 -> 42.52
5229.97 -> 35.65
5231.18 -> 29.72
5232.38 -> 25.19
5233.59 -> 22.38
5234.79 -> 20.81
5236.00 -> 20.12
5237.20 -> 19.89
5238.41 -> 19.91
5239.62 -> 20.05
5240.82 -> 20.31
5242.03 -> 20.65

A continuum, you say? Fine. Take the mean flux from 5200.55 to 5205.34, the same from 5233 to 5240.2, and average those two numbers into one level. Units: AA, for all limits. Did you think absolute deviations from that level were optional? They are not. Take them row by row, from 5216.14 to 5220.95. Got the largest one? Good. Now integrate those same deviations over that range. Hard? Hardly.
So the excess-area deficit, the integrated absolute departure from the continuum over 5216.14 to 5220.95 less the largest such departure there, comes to 19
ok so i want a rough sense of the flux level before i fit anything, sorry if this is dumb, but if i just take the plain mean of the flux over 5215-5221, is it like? 27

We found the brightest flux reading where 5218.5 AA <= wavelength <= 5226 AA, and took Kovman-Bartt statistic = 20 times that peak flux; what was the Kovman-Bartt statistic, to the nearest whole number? 1072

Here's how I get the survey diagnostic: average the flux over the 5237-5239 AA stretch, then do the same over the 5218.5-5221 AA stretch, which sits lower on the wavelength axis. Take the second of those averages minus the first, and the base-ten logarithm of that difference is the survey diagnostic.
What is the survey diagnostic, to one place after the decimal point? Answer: 1.0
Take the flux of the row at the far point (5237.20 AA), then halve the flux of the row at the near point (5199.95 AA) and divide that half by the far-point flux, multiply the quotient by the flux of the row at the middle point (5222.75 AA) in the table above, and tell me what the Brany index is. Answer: 26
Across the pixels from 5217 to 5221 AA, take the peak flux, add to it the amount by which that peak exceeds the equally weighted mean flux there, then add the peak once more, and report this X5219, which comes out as 71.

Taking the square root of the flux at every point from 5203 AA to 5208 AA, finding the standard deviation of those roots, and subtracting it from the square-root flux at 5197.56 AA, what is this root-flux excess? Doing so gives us 4.80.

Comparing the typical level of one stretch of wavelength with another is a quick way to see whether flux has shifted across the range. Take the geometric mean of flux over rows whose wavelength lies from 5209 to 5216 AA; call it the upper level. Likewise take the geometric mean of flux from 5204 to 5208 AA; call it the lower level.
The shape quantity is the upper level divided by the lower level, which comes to 1.02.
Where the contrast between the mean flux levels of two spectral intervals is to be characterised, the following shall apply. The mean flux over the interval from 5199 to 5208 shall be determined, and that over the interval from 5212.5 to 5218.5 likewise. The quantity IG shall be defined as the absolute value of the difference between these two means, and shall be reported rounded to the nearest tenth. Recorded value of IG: 1.1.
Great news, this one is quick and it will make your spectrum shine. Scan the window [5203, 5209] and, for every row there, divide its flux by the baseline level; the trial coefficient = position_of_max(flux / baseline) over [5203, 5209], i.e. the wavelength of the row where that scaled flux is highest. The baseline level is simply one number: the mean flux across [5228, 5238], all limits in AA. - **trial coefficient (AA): 5208.34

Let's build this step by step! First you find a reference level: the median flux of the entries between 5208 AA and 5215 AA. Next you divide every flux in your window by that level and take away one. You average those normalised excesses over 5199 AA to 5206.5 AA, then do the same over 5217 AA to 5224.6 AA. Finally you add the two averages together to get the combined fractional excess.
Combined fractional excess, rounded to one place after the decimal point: 0.7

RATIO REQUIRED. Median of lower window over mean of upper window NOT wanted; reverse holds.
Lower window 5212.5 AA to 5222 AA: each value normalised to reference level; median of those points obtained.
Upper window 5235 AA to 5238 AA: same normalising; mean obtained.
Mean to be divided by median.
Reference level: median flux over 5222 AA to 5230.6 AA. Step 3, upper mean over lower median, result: 0.8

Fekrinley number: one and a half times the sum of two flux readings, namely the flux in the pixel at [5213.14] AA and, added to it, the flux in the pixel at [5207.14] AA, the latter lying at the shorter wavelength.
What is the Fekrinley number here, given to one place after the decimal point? 66.1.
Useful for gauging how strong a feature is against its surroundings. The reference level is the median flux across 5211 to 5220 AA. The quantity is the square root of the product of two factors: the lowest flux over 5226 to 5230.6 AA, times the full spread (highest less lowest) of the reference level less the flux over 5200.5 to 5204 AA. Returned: 4.0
